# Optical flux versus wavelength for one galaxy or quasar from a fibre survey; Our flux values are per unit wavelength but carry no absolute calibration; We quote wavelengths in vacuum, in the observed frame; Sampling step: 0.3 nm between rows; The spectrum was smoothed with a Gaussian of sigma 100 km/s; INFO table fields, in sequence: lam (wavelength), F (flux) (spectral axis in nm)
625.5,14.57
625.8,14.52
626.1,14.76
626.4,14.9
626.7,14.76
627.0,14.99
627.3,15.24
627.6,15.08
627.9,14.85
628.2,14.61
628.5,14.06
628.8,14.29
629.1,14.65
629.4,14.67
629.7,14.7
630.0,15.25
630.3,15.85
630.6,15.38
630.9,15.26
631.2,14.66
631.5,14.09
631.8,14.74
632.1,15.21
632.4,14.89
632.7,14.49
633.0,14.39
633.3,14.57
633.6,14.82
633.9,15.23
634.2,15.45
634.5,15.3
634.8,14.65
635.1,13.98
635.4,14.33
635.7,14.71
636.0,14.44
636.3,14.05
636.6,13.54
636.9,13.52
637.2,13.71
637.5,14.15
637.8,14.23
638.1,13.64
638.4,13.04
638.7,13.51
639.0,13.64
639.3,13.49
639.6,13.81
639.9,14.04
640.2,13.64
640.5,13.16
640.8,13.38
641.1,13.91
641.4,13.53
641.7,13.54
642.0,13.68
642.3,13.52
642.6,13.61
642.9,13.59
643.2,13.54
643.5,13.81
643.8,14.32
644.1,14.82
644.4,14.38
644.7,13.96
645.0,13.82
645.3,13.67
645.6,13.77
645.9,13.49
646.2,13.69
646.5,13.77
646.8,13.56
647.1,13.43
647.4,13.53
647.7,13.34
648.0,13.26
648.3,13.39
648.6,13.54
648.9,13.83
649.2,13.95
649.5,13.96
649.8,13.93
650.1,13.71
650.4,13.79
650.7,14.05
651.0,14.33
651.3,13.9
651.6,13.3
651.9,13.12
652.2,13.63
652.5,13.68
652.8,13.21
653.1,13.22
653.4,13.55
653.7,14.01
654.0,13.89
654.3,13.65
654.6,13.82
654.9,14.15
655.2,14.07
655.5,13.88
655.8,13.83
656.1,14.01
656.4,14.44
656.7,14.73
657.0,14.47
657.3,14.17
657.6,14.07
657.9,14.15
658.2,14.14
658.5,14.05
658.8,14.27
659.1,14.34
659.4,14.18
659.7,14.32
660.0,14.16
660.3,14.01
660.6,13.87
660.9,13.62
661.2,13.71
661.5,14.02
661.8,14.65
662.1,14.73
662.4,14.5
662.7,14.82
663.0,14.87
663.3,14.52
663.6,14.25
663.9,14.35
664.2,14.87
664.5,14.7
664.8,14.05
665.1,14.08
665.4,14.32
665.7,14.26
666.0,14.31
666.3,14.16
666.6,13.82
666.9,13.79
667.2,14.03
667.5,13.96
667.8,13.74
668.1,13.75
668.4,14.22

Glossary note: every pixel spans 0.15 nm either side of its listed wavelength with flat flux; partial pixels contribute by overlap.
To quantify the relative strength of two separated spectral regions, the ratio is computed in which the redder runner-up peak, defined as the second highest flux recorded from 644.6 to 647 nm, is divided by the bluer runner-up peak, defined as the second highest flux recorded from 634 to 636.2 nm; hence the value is 0.90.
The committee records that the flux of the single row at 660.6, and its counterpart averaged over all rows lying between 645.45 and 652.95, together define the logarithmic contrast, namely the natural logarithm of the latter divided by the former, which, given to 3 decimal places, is -0.016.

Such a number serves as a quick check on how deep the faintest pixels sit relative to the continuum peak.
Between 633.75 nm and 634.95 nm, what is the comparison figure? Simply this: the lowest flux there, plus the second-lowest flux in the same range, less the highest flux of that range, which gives 14.4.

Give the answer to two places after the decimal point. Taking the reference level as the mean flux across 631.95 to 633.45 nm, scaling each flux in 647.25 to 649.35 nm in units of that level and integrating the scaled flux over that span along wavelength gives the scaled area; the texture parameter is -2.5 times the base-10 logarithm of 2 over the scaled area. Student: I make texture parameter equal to -0.04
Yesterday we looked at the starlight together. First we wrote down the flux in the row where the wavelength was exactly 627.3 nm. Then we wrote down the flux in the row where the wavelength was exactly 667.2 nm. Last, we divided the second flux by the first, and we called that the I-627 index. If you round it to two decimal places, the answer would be 0.92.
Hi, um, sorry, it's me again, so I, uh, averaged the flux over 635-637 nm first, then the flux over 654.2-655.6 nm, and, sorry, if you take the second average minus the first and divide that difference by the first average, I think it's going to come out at -0.012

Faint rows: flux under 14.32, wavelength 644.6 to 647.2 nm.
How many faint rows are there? 9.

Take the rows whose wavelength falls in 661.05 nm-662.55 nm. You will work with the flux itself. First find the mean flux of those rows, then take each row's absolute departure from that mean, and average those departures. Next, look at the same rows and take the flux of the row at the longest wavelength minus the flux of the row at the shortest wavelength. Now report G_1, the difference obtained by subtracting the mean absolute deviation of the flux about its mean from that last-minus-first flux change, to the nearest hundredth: 0.42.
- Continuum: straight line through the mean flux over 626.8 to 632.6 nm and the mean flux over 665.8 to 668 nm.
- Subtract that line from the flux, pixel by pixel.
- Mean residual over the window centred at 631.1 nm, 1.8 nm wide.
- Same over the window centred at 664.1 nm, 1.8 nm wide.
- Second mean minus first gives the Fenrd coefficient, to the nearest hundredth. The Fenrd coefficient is 0.25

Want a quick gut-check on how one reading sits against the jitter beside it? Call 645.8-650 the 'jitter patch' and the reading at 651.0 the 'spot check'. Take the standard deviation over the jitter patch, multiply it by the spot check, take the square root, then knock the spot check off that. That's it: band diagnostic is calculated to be -12.5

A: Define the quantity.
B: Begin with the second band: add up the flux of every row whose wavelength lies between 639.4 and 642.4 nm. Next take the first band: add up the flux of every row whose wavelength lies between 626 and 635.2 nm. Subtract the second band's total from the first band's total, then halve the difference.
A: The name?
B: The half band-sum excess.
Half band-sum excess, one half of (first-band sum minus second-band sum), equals 162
